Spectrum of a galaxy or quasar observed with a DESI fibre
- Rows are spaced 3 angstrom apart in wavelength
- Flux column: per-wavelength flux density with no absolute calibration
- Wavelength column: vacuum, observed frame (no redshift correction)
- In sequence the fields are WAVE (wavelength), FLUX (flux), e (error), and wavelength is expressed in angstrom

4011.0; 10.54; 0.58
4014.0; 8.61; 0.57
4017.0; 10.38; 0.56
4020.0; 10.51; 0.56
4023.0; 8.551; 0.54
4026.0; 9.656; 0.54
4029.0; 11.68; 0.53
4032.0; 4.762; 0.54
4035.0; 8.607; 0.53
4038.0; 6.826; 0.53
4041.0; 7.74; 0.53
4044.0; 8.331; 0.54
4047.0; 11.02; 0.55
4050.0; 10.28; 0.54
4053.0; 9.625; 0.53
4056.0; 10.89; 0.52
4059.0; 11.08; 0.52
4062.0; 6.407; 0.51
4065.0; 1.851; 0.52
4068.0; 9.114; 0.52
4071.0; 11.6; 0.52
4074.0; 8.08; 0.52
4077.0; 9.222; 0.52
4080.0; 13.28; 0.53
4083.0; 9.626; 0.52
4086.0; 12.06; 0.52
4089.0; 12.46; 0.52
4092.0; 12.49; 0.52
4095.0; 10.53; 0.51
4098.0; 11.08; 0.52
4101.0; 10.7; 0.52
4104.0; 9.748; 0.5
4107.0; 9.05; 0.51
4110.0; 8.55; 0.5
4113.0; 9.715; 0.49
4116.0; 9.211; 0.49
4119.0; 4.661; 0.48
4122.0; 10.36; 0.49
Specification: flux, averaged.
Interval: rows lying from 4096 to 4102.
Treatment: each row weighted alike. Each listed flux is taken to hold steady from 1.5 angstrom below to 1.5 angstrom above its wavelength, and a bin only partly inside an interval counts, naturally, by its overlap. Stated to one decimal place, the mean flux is 10.9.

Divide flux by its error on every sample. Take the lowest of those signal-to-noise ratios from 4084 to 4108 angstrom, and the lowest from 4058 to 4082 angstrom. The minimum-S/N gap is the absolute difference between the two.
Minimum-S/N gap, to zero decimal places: 14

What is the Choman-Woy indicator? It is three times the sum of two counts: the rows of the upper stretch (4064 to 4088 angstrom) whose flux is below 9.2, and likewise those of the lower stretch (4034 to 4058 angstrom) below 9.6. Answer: 21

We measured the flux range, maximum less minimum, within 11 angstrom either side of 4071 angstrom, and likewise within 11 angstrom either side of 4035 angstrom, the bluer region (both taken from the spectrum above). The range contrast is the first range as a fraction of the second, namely 1.7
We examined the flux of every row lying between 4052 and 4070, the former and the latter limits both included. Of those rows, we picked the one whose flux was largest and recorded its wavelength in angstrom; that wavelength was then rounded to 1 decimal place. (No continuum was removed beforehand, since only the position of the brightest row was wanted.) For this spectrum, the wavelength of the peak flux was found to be 4059.0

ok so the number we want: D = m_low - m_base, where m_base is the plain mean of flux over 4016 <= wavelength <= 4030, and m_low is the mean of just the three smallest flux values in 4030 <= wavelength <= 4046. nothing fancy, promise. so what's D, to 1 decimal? -3.7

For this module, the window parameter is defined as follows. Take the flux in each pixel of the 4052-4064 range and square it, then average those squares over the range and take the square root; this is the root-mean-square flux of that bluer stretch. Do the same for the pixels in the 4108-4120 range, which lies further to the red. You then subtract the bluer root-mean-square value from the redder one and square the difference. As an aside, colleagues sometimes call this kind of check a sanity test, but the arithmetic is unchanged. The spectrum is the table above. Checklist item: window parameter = 2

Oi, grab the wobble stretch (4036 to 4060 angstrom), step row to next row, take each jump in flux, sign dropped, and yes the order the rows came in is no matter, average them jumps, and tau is 1.0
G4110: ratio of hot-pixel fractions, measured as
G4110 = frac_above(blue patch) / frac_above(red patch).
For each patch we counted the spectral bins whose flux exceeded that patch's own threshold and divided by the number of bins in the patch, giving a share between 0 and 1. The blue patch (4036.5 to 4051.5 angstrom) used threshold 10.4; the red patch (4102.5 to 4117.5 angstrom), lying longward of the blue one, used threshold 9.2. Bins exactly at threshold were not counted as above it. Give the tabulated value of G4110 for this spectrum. 0.33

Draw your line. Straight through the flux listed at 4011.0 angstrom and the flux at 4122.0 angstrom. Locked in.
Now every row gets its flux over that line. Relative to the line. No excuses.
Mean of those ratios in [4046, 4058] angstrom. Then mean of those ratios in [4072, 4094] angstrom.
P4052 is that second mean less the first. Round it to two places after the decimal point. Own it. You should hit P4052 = 0.06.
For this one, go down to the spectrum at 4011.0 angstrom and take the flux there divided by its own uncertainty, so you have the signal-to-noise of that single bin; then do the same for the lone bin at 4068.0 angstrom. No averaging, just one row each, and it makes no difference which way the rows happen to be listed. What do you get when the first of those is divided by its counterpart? 1.04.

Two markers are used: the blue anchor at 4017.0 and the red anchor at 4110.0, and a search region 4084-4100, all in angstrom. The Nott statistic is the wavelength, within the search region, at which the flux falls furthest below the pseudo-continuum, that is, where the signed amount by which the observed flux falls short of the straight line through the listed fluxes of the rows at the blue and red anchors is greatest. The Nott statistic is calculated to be 4095.0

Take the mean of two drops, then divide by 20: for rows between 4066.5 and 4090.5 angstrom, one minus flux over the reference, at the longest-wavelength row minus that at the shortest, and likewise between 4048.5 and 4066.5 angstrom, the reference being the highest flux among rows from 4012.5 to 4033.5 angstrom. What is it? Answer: 0.011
